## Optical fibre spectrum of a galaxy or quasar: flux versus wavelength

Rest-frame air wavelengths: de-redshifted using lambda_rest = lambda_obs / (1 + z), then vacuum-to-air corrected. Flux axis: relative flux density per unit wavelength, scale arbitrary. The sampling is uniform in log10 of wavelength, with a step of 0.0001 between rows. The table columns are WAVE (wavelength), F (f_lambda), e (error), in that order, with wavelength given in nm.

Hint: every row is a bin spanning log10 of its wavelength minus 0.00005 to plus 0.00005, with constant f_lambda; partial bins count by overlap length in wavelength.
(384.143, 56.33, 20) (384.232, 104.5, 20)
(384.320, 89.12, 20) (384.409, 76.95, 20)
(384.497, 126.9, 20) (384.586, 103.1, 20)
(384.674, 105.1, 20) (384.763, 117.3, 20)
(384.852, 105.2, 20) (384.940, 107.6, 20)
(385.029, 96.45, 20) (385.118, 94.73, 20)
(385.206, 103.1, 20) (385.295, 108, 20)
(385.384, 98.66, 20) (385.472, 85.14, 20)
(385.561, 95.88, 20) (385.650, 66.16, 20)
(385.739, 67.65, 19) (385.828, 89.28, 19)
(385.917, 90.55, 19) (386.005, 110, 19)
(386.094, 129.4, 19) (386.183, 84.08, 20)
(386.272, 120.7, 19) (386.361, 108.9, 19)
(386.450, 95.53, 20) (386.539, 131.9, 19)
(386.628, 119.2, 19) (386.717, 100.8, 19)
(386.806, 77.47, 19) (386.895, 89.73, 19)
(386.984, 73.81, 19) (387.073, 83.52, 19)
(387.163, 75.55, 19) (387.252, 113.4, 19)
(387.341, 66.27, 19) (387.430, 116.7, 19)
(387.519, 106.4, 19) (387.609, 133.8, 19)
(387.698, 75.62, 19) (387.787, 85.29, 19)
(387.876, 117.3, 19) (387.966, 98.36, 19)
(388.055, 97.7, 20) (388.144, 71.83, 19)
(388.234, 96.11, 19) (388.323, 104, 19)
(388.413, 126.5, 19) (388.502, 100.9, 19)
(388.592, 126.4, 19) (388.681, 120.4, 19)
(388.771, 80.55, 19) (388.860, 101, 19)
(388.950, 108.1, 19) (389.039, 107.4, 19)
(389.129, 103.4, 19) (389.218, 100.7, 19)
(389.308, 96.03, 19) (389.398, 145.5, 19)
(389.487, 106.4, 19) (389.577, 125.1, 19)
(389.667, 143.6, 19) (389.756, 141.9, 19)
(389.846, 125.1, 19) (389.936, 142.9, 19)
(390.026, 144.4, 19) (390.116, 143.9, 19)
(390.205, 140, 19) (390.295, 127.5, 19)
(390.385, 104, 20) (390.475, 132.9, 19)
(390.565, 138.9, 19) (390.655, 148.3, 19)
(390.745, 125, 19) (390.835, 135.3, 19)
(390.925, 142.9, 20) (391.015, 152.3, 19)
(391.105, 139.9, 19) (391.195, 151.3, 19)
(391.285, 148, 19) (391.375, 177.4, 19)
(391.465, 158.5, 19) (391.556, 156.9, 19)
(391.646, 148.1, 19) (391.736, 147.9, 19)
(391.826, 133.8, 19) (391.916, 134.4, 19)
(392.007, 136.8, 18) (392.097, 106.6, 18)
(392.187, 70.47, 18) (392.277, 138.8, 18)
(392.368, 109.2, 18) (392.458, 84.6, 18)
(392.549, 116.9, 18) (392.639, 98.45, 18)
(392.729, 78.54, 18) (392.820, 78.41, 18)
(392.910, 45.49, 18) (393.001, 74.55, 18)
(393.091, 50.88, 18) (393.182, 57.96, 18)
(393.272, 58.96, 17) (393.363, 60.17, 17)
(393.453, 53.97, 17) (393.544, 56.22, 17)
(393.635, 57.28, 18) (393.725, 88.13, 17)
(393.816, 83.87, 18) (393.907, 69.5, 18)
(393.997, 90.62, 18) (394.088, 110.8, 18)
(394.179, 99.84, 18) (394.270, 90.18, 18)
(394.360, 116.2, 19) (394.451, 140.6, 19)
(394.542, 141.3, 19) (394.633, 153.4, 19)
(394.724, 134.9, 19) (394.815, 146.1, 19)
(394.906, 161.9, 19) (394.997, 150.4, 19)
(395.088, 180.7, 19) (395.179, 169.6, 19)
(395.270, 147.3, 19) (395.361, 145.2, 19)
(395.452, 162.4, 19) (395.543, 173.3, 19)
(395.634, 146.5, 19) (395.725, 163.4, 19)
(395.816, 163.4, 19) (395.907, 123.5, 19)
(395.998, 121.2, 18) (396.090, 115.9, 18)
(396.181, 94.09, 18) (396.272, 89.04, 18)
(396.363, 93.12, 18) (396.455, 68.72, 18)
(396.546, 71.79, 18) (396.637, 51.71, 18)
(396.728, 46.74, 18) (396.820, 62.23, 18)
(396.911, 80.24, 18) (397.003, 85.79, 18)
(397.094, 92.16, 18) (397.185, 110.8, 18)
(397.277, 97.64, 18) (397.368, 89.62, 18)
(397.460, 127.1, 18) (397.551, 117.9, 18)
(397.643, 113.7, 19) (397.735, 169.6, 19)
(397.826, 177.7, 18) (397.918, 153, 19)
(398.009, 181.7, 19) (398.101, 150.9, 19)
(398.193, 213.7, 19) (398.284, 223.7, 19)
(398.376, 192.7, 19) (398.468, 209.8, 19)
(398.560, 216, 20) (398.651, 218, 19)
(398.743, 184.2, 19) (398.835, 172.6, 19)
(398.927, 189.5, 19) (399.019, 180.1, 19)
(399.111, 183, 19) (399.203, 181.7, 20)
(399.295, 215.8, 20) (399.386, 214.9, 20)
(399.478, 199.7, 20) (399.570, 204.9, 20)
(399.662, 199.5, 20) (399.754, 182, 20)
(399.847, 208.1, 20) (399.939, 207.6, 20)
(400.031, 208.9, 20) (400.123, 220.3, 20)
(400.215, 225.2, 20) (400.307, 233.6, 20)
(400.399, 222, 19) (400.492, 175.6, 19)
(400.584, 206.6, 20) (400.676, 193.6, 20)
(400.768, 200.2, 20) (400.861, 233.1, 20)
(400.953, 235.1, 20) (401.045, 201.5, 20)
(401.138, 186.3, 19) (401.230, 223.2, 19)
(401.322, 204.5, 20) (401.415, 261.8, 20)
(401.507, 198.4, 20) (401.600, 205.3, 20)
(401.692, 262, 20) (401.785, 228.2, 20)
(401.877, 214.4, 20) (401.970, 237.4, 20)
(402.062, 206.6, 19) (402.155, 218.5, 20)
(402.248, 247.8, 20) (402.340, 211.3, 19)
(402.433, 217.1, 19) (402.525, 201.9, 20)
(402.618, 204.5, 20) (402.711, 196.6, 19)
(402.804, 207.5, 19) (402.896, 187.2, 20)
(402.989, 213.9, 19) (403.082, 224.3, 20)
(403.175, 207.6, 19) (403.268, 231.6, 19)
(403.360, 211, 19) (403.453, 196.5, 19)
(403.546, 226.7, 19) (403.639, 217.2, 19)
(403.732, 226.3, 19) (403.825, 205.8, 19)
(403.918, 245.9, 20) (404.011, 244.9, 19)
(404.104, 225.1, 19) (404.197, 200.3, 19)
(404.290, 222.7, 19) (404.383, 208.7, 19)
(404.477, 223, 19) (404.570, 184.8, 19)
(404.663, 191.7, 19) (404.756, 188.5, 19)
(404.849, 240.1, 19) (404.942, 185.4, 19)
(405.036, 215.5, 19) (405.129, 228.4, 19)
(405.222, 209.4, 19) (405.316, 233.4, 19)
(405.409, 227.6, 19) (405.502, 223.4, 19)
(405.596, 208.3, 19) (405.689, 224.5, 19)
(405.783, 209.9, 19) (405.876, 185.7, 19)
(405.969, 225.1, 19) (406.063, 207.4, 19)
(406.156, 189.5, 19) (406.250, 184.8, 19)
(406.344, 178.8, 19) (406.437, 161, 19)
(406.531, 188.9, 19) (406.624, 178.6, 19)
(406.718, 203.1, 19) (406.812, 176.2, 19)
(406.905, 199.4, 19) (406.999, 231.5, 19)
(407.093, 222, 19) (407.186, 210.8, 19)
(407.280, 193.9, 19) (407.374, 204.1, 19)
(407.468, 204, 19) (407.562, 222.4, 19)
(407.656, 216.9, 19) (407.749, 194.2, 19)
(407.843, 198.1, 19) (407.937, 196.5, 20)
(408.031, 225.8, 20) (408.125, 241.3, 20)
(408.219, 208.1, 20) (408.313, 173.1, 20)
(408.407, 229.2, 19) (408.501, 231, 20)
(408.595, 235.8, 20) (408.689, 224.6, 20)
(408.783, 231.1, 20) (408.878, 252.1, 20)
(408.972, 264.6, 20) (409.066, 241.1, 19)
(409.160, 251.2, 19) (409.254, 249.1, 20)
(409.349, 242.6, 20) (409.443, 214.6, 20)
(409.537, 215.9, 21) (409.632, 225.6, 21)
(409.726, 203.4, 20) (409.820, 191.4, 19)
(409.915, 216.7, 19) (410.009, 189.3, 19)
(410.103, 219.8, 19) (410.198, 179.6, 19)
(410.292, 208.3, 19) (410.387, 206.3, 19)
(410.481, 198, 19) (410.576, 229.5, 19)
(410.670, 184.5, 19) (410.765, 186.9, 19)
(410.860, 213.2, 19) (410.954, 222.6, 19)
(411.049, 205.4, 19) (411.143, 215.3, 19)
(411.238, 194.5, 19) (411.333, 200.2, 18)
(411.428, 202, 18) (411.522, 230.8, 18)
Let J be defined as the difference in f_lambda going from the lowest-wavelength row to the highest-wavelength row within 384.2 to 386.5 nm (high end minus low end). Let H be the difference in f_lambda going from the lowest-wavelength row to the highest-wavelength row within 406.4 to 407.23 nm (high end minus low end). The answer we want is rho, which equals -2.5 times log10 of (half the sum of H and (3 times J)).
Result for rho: -2.6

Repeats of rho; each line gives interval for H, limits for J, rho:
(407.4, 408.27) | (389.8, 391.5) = -4.3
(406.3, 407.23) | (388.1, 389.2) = -4.5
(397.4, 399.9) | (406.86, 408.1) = -4.8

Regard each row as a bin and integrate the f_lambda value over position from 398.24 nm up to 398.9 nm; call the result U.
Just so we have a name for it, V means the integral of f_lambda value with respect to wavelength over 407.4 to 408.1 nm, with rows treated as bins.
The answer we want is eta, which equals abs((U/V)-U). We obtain 132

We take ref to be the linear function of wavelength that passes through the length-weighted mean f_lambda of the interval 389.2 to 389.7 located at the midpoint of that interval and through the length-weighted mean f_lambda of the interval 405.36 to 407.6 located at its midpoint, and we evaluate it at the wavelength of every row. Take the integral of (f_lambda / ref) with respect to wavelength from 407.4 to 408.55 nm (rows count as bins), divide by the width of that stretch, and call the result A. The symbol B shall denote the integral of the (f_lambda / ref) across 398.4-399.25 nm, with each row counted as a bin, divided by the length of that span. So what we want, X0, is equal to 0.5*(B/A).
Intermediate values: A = 1.01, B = 1.17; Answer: 0.58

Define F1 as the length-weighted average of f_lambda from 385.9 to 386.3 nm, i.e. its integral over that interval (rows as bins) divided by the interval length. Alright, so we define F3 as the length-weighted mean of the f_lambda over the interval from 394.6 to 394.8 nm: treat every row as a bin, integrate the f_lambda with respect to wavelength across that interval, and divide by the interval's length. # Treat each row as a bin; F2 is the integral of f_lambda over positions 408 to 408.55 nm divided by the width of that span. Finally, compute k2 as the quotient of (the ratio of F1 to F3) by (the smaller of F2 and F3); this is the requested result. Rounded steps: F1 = 108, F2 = 218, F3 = 144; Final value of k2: 0.005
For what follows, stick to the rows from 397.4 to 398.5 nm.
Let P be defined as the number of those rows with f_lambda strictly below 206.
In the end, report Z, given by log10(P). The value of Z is 0.95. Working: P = 9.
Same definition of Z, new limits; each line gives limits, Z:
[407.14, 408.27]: 0.78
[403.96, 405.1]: 0.70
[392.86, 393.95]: 1.08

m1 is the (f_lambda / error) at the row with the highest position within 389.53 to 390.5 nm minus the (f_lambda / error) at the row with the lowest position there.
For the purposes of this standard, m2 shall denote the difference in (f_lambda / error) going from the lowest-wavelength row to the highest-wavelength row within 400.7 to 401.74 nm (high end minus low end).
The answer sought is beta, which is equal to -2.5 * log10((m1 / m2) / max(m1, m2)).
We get 3.4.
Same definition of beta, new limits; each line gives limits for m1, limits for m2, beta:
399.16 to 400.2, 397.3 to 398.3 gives 3.4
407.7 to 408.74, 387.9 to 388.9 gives -2.1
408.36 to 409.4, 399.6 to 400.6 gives 0.7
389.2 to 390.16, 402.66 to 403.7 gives 0.1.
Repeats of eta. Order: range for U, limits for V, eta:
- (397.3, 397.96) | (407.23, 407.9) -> 88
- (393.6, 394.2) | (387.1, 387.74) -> 51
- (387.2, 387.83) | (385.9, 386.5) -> 62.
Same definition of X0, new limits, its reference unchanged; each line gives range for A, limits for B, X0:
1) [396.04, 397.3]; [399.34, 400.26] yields 1.14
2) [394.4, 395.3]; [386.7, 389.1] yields 0.42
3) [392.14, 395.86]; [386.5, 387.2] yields 0.57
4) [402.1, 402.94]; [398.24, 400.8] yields 0.52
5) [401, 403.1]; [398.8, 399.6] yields 0.49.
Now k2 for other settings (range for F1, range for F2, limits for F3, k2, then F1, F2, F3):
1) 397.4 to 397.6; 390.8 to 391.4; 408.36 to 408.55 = 0.003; 120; 149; 230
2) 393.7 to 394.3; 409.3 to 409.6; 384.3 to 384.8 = 0.008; 90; 224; 103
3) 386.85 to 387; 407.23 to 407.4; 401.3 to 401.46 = 0.002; 83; 198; 236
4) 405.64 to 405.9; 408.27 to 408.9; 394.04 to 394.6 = 0.015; 209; 224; 117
